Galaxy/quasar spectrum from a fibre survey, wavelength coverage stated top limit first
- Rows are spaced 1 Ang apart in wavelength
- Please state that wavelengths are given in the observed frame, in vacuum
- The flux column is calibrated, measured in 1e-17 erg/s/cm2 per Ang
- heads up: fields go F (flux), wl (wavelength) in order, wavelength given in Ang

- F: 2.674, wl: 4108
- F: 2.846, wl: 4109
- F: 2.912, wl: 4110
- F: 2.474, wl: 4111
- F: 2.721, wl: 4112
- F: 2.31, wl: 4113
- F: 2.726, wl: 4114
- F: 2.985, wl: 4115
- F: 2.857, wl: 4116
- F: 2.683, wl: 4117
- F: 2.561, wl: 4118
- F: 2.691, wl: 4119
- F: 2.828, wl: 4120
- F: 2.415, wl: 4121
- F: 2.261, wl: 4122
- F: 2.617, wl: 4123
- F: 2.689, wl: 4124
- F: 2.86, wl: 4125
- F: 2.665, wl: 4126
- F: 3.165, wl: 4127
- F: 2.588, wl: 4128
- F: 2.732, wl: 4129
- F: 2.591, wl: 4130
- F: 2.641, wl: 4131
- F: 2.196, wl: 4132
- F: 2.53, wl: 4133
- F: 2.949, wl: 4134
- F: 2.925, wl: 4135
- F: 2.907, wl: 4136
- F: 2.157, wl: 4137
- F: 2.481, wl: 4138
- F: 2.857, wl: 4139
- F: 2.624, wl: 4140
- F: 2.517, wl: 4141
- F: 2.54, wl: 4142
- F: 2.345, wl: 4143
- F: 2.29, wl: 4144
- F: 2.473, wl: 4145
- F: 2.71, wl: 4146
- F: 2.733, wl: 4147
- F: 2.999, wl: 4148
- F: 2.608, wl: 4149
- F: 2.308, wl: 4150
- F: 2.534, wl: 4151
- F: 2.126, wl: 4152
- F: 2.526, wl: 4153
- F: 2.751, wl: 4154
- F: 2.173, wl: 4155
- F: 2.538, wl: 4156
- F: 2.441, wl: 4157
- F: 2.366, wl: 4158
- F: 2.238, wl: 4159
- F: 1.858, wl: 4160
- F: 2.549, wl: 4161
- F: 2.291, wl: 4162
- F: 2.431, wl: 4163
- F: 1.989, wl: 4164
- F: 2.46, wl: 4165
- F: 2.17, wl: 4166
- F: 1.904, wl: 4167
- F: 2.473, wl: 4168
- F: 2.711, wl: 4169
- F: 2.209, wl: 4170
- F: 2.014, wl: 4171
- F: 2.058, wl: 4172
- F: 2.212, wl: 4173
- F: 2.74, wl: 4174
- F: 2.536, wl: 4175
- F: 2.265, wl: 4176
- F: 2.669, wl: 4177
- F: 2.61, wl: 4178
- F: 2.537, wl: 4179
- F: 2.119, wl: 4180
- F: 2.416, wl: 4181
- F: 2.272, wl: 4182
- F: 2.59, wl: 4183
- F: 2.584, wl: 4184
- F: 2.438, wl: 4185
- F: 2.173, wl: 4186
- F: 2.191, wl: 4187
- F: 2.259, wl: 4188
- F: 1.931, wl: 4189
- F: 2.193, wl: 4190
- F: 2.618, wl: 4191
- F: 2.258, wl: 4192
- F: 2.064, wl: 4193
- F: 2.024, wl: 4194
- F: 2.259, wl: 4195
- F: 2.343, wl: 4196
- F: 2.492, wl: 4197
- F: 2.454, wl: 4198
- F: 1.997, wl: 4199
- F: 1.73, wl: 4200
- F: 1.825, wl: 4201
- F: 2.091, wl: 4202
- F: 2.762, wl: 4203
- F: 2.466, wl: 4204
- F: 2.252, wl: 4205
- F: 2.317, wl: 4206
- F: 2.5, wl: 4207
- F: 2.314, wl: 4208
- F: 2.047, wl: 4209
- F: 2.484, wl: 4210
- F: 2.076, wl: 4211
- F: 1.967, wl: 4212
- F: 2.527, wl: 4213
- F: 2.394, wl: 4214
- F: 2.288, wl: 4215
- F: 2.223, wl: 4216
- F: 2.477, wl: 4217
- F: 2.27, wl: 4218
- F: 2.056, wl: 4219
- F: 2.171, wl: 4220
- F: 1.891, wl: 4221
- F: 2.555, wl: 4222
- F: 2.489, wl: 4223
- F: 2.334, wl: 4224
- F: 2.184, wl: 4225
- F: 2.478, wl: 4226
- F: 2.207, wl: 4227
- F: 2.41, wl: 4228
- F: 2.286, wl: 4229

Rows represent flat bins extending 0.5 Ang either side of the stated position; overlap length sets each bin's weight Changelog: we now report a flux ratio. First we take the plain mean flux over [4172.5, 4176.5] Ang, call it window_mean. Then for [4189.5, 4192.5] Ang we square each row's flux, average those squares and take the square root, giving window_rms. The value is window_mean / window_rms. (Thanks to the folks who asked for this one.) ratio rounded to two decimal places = 1.03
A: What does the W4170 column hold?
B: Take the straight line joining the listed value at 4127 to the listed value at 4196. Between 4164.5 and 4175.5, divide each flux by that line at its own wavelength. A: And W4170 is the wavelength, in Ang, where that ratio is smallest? 4167 Ang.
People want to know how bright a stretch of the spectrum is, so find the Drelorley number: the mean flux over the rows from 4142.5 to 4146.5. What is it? 2.45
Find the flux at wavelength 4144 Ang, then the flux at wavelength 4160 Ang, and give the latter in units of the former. 0.81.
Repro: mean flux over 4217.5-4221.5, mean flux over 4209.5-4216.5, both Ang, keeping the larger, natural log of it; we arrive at 0.82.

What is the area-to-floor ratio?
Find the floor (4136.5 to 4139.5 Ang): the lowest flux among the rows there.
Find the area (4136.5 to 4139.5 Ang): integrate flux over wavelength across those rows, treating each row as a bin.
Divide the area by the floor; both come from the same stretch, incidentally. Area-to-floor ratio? 3.47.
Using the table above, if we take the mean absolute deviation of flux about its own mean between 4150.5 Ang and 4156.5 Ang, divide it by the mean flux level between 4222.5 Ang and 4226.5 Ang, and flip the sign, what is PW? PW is -0.08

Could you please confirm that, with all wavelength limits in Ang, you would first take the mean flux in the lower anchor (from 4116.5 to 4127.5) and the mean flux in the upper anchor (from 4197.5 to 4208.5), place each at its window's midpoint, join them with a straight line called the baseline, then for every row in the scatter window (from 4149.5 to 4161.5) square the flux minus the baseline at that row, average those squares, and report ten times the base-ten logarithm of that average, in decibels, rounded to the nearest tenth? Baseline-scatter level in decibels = -11.6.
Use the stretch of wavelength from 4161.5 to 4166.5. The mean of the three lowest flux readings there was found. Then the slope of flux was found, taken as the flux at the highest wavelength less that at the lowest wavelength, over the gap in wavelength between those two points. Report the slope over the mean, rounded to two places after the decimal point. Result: -0.01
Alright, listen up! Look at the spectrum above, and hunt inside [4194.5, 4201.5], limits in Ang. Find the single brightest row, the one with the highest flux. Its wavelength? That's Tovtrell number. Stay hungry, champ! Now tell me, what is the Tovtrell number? 4197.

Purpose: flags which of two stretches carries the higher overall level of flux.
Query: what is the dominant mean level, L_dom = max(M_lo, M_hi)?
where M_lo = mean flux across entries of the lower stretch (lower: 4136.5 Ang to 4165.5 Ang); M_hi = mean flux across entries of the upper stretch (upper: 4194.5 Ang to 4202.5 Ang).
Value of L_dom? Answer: 2.45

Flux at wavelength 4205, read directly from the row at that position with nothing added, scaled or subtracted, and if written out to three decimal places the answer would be 2.252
